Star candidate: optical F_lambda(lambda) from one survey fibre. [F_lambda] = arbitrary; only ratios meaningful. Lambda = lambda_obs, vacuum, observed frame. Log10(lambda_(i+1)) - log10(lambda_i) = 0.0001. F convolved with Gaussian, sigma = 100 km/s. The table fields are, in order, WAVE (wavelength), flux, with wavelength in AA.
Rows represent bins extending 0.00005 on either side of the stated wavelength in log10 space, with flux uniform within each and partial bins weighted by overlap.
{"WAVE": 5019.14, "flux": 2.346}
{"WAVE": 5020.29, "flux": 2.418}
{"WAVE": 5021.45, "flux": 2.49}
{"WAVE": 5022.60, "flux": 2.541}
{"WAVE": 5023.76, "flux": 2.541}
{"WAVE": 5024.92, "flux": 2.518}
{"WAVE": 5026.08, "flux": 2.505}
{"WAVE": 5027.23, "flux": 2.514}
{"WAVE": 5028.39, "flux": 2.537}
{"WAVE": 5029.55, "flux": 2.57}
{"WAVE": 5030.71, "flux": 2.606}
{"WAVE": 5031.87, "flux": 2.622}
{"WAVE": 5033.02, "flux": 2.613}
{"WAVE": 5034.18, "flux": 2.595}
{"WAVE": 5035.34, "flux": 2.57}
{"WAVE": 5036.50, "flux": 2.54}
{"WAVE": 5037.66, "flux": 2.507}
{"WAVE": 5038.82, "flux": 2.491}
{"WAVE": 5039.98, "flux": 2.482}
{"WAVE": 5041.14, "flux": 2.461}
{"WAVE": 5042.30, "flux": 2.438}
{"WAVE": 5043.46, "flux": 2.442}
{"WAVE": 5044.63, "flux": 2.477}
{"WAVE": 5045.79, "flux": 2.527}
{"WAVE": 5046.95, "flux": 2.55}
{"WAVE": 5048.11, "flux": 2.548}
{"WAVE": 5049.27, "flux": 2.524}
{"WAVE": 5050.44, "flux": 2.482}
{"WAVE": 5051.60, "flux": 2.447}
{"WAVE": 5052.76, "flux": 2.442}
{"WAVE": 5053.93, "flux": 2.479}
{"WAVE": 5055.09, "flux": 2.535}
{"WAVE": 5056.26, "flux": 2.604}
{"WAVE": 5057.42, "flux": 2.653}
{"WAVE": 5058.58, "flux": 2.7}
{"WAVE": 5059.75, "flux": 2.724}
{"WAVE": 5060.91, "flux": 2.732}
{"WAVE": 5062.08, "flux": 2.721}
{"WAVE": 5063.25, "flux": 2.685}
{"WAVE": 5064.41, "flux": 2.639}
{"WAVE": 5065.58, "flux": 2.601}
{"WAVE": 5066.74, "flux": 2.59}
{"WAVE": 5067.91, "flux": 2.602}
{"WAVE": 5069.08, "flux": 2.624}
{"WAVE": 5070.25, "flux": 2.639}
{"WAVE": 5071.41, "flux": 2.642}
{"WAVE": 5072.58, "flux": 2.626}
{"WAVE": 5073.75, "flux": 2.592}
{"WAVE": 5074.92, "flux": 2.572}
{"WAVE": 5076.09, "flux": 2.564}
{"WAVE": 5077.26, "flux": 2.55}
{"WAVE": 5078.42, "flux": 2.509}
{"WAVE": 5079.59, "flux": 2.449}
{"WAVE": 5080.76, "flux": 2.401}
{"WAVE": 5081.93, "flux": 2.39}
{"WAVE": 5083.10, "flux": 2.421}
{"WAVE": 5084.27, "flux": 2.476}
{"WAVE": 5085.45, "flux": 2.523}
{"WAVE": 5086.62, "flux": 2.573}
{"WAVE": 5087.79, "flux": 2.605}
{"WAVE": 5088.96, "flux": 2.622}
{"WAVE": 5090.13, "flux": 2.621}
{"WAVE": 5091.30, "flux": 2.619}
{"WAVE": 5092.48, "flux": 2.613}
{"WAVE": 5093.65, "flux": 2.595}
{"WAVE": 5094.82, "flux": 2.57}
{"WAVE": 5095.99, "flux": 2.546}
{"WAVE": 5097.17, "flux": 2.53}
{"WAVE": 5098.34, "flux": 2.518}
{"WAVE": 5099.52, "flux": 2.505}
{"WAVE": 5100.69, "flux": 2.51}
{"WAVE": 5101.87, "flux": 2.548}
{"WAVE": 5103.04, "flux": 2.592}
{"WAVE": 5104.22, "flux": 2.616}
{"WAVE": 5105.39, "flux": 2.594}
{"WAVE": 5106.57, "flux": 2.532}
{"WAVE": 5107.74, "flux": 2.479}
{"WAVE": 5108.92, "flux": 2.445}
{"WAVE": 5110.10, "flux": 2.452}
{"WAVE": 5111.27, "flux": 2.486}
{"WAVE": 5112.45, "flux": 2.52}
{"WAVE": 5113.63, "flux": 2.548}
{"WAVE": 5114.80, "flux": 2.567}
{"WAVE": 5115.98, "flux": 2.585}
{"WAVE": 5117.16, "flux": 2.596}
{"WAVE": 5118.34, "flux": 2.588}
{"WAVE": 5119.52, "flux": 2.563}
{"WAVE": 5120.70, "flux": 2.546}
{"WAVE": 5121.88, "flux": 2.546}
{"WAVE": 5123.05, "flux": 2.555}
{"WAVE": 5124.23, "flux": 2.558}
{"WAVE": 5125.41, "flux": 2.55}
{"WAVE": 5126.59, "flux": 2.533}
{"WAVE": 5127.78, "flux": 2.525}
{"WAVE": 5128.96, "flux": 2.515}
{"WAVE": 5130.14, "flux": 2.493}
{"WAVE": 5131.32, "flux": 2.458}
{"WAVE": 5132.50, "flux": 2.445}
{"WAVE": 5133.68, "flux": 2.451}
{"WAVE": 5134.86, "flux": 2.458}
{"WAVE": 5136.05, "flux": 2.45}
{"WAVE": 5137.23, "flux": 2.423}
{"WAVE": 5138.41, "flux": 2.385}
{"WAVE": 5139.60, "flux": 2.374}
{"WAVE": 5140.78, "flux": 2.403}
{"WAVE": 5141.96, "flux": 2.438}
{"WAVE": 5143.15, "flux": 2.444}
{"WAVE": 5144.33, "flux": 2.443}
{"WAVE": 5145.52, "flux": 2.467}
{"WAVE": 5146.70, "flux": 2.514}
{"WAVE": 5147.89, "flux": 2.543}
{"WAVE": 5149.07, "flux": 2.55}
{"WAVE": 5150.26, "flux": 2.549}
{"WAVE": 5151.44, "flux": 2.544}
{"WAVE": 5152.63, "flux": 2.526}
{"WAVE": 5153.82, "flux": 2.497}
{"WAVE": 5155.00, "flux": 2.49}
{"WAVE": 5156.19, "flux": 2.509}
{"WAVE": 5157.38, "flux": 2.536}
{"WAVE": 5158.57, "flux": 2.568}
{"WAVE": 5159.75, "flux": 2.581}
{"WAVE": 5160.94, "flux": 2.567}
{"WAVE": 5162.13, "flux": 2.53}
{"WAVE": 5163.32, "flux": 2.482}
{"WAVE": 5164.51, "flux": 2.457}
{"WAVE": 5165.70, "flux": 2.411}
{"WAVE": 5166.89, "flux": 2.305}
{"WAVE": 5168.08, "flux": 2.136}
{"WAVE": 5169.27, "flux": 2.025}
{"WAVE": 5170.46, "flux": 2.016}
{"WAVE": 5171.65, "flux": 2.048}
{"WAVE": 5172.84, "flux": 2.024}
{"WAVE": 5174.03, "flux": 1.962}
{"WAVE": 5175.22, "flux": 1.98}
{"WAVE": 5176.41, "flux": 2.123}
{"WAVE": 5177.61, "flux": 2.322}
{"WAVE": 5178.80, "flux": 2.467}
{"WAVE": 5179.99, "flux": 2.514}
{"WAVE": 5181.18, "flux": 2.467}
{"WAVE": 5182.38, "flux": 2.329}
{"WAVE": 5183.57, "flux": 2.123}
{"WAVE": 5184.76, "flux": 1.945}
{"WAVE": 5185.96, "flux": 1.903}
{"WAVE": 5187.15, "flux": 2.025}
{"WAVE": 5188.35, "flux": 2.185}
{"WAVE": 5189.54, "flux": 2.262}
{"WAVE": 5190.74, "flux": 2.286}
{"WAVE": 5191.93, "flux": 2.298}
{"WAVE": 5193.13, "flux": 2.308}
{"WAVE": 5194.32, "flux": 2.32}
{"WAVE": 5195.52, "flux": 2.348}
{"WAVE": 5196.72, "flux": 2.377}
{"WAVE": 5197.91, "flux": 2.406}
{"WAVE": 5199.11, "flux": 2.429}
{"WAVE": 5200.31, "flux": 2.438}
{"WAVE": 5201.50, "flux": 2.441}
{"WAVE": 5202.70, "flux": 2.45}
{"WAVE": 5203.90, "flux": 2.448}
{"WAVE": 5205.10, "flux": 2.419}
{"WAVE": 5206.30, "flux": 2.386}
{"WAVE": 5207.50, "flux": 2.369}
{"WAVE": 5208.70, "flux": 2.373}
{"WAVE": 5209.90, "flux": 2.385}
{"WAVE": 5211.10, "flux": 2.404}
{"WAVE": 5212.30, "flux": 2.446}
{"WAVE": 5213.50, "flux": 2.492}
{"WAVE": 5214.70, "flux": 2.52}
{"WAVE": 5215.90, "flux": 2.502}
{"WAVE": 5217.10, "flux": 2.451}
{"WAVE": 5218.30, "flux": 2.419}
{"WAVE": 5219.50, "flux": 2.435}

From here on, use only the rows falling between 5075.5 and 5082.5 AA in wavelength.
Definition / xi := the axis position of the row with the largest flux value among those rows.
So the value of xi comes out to 5076.09 AA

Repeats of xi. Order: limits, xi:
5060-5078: 5060.91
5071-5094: 5071.41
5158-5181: 5159.75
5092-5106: 5104.22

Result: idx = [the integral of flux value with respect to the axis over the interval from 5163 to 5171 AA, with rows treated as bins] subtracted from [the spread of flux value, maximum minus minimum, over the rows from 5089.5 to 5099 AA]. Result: -18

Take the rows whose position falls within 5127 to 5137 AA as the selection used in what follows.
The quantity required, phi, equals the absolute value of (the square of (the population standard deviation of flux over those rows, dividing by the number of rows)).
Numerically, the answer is 0.0009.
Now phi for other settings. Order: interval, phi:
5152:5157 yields 0.0002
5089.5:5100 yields 0.0018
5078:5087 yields 0.0036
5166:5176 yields 0.0108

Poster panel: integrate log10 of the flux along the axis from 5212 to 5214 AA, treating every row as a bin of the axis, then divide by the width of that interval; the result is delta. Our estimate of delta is 0.393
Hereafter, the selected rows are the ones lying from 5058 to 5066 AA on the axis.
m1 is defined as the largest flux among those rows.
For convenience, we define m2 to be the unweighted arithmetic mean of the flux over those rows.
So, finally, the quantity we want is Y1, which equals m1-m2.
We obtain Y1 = 0.05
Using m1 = 2.732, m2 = 2.69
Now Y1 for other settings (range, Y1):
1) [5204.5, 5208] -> 0.03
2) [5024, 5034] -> 0.06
